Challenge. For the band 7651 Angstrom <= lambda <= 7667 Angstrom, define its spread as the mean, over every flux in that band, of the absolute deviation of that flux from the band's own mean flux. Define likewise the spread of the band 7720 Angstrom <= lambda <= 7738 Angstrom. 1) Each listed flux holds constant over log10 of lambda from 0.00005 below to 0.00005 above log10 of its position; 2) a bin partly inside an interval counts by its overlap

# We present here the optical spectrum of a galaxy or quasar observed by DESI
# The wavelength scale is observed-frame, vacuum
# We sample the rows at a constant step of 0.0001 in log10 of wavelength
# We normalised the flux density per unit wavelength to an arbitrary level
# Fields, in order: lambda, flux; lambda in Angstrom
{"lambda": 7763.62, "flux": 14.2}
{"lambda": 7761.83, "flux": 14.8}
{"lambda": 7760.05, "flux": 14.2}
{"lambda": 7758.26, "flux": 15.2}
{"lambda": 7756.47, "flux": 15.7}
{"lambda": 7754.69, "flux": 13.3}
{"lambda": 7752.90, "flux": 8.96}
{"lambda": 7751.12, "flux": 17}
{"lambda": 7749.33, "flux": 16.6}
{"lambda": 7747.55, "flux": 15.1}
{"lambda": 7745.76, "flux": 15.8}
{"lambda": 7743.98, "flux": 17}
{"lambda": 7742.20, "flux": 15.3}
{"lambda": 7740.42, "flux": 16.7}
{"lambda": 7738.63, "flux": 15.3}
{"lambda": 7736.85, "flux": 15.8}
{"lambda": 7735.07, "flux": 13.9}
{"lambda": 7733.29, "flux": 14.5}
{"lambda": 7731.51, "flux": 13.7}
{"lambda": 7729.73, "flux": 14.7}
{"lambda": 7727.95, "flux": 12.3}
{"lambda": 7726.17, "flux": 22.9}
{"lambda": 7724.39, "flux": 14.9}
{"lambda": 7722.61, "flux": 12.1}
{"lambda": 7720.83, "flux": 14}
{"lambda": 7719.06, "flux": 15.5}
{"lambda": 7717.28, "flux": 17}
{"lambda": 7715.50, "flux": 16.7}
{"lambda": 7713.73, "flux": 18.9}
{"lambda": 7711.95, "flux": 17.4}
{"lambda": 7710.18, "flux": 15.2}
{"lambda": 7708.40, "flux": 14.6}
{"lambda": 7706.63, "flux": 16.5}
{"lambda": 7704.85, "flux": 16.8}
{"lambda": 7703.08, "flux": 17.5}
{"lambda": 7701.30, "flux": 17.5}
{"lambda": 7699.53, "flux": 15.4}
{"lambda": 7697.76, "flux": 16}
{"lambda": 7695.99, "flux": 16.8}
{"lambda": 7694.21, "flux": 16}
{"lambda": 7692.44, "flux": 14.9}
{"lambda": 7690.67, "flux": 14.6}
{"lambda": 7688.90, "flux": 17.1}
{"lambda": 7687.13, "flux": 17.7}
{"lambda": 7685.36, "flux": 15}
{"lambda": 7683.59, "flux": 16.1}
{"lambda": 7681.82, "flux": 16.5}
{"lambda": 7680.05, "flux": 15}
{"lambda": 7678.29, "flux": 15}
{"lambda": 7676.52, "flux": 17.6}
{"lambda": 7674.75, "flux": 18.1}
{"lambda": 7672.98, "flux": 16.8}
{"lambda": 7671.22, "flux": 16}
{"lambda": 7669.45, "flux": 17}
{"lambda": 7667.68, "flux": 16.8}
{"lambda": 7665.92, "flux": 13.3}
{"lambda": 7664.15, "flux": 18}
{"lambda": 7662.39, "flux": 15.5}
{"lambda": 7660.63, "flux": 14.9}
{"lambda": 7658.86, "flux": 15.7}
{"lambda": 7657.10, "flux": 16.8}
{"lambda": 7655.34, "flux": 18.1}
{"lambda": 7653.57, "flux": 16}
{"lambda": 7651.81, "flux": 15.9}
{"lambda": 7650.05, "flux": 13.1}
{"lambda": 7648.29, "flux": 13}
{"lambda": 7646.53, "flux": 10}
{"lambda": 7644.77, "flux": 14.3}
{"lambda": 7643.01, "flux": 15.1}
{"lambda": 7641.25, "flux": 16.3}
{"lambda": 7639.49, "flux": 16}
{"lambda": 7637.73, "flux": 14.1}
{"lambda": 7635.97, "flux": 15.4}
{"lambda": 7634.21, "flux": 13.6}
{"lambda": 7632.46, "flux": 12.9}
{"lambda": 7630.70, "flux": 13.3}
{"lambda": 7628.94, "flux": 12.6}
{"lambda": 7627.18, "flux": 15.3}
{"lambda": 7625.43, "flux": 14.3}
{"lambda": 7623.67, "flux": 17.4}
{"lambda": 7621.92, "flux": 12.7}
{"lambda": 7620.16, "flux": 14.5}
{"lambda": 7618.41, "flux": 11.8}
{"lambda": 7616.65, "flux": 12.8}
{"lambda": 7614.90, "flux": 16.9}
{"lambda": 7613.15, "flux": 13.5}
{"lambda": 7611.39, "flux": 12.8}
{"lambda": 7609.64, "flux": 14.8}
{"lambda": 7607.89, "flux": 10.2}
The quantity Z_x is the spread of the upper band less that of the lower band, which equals 0.72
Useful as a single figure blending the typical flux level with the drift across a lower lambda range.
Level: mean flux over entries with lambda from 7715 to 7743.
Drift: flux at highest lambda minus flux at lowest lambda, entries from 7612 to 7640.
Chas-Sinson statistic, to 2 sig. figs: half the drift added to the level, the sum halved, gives 8.3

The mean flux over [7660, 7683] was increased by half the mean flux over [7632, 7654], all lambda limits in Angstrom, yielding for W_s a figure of 23.3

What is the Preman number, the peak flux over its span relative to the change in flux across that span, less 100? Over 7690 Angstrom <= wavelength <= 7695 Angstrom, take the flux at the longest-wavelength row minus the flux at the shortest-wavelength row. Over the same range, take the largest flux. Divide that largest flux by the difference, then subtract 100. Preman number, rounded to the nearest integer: -89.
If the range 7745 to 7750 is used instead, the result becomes -79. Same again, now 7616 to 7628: -93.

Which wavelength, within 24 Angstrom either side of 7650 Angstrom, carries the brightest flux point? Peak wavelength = 7655.34 Angstrom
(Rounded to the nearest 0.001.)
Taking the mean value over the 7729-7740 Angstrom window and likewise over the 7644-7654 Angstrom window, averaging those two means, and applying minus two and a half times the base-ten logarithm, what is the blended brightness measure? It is -2.879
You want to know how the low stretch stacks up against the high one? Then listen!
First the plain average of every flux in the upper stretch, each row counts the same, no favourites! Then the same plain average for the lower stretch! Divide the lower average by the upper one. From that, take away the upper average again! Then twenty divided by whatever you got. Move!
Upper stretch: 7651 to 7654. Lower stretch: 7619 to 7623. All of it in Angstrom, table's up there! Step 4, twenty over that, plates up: -1.32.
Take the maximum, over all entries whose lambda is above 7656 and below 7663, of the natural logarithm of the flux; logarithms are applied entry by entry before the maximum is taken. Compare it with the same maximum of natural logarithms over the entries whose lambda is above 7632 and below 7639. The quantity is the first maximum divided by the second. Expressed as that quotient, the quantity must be 1.03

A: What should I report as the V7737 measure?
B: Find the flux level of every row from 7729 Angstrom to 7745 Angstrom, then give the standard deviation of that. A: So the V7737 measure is 1.1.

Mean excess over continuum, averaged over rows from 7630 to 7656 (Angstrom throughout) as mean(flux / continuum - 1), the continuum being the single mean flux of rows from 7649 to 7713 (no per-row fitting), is -0.10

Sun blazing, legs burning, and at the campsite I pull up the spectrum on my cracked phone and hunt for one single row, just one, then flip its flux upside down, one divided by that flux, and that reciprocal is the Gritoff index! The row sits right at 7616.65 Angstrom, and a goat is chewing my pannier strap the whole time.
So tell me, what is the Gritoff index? 0.078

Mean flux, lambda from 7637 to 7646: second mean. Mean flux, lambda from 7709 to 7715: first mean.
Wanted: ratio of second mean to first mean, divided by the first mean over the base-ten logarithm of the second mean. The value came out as 0.061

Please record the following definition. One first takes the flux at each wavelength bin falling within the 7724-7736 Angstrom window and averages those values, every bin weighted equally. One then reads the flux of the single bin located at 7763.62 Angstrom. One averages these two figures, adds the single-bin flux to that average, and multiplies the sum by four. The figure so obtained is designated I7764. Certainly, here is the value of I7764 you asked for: 116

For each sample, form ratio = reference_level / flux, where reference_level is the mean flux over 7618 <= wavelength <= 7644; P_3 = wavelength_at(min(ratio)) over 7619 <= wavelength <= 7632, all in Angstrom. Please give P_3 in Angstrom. 7623.67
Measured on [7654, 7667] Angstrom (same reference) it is 7655.34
